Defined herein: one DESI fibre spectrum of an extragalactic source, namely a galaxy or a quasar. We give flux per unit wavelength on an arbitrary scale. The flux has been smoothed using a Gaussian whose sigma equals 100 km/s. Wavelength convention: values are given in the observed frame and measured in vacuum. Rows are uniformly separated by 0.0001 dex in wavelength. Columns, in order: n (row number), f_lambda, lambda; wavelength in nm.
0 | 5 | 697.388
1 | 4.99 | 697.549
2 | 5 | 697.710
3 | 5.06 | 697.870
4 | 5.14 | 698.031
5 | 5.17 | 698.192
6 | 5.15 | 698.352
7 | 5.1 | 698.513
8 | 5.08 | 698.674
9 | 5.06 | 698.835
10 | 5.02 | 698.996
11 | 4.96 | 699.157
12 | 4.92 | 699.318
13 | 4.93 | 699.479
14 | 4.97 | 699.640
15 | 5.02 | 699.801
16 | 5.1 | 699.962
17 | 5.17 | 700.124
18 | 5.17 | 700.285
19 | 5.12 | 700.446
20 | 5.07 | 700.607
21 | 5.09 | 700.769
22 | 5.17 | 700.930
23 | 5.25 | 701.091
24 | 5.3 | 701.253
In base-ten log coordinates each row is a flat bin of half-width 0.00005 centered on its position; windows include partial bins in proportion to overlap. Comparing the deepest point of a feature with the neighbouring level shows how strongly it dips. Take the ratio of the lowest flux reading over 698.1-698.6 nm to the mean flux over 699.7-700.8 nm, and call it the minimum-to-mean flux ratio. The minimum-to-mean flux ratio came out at 1.00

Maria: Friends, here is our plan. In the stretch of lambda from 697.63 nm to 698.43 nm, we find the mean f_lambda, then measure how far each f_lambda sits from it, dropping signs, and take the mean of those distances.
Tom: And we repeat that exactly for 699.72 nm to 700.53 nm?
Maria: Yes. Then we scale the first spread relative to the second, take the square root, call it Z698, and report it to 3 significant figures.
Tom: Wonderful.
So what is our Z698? 1.15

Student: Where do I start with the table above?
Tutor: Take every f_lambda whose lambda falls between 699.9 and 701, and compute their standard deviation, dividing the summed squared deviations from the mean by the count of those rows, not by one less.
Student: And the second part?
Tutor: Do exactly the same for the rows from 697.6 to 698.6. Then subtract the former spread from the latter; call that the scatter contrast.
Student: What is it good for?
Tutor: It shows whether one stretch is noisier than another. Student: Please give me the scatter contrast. 0.019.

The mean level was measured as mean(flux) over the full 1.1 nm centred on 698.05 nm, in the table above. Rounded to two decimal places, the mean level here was 5.09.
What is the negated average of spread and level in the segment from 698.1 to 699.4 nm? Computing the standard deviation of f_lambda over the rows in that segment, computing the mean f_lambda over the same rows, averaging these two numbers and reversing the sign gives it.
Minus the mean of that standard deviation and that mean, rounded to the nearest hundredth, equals -2.57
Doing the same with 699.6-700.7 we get -2.58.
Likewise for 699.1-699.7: -2.48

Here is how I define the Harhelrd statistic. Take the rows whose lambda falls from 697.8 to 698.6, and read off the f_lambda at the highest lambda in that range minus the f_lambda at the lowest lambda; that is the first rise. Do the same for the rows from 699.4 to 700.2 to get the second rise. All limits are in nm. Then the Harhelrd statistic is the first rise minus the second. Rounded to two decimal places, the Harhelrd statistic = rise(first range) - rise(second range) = -0.20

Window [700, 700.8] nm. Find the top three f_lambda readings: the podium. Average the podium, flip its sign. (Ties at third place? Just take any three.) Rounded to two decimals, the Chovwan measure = -5.15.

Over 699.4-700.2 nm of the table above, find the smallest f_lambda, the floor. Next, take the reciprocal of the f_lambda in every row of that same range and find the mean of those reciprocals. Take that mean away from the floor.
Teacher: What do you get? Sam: 4.73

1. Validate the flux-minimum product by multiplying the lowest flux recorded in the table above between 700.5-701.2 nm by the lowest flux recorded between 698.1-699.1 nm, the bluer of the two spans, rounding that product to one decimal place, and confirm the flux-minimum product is 25.5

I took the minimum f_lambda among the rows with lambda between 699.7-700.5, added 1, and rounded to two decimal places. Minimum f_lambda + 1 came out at 6.02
